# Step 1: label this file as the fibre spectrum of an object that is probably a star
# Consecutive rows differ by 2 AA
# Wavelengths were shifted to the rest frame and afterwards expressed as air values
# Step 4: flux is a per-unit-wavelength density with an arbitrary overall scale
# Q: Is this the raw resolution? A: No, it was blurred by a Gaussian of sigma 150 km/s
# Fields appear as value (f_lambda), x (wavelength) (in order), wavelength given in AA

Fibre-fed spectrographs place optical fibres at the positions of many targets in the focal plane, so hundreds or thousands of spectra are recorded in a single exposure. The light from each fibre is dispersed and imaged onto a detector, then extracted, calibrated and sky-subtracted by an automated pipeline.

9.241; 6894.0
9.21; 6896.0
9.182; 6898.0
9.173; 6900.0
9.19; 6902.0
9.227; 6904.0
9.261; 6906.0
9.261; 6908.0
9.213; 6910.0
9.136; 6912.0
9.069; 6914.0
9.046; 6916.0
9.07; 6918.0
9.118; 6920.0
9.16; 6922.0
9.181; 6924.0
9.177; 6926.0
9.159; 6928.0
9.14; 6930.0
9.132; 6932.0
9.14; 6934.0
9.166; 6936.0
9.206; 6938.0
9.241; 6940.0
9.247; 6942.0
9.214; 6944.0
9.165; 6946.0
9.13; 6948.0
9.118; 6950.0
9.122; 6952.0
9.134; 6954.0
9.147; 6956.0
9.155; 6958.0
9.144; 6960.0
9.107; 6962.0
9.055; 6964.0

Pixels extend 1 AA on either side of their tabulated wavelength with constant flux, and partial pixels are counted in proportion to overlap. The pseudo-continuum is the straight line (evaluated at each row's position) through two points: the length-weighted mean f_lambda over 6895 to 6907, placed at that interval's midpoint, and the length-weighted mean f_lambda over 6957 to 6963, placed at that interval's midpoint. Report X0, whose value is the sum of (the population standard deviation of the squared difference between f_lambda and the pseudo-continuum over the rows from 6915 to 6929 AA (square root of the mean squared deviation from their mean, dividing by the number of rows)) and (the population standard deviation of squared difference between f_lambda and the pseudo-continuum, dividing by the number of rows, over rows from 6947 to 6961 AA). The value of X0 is 0.0079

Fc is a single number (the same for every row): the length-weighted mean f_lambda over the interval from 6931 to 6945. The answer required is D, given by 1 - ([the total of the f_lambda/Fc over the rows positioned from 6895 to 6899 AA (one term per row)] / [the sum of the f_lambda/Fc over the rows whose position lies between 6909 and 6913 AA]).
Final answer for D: -0.002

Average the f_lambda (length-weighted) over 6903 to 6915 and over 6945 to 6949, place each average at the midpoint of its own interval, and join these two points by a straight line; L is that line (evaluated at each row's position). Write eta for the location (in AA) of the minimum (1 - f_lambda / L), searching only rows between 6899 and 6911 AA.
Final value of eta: 6908.0 AA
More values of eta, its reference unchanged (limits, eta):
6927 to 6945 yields 6942.0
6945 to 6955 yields 6946.0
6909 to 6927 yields 6910.0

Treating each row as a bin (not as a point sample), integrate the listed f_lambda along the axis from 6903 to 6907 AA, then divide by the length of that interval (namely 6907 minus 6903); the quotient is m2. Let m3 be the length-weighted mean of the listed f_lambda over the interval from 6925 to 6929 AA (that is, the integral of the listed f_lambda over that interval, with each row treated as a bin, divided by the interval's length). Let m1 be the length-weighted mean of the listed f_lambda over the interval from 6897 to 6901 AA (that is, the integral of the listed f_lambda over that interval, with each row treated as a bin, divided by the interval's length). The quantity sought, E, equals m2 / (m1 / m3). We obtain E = 9.23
